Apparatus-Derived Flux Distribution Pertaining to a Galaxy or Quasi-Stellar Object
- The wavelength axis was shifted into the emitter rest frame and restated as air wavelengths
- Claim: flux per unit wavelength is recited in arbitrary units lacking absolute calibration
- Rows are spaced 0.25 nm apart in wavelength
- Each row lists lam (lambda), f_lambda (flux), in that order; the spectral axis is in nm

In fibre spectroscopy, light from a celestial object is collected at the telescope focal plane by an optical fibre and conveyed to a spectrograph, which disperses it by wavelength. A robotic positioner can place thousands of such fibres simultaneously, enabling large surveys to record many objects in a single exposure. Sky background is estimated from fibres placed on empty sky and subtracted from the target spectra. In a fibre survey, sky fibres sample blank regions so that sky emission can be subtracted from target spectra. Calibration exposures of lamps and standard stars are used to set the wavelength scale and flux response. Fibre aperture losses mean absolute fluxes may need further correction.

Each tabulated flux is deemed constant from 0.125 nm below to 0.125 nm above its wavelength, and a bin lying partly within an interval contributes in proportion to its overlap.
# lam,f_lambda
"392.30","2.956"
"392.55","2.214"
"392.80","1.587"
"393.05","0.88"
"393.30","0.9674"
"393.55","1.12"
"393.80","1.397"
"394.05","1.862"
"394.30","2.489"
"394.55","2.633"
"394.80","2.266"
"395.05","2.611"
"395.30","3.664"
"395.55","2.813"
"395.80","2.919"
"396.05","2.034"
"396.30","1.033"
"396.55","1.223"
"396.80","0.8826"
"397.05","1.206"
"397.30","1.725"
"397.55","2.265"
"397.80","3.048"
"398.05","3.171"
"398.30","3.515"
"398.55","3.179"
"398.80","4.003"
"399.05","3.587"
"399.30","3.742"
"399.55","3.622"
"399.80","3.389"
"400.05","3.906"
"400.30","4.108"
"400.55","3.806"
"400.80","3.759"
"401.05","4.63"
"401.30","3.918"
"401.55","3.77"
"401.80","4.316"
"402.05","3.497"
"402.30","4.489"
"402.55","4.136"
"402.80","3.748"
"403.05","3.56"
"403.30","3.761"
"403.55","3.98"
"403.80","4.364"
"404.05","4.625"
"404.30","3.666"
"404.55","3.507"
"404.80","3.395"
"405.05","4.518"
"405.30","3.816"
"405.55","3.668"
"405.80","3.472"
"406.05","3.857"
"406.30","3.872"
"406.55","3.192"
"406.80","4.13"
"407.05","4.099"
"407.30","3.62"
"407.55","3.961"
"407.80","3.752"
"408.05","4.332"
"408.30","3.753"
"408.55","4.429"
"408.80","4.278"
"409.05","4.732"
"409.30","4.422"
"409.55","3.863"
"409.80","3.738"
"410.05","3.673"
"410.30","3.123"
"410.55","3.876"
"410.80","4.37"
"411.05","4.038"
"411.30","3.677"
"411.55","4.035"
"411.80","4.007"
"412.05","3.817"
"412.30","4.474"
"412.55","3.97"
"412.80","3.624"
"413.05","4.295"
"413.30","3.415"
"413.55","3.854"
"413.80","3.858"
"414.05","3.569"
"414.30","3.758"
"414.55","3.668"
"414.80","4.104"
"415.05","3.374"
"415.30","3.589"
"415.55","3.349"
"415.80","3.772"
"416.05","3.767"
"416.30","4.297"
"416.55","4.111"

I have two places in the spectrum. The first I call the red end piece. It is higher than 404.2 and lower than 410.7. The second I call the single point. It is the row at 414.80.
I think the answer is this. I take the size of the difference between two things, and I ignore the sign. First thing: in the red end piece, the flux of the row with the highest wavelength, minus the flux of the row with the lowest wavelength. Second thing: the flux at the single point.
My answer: 3.9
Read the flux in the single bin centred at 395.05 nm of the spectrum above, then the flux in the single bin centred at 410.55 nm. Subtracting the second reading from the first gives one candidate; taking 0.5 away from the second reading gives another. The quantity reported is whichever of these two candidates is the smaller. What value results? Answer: -1.3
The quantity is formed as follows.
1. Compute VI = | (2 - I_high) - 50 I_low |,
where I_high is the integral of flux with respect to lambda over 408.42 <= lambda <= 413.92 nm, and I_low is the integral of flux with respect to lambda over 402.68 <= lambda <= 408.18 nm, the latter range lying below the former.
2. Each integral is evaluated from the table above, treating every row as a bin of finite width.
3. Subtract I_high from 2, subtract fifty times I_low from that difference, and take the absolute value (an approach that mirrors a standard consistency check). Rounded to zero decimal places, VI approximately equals 1081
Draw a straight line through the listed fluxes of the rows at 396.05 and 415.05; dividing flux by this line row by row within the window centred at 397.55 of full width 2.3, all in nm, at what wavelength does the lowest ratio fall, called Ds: 396.80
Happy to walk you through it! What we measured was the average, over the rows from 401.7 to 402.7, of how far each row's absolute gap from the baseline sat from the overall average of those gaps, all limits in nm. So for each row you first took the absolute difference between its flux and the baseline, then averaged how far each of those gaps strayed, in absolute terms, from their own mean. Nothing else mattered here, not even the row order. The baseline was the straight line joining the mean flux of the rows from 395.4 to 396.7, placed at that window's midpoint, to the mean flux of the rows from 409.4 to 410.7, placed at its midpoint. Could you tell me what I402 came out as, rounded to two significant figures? 0.31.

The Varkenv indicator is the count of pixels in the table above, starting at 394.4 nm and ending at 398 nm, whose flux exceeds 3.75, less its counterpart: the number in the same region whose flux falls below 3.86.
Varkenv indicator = -14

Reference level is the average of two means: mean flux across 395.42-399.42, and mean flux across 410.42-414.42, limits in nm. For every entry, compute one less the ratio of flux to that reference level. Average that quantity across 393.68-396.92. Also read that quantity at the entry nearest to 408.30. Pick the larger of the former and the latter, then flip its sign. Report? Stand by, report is -0.33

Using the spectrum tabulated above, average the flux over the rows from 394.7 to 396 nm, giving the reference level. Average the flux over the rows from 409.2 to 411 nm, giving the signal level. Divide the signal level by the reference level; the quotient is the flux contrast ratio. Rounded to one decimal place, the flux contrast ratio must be 1.4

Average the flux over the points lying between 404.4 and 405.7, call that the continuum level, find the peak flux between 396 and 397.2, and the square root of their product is 2.77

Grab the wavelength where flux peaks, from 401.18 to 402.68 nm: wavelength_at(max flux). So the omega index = 402.30 nm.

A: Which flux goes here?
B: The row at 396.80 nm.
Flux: 0.8826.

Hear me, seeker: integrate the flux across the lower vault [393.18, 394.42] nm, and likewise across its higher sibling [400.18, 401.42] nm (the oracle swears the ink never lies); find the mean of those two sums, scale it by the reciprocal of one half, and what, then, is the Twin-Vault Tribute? 7.0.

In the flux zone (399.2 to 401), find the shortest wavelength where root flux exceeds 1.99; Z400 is 400.30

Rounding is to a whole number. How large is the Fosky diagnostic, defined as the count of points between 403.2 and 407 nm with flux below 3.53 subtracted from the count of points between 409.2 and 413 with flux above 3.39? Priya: 10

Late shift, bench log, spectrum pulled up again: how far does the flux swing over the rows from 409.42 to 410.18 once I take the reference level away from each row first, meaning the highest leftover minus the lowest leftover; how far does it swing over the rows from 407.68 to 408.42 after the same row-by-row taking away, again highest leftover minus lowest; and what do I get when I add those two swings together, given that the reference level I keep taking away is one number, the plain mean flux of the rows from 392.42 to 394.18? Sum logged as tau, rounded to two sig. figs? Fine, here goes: 0.77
